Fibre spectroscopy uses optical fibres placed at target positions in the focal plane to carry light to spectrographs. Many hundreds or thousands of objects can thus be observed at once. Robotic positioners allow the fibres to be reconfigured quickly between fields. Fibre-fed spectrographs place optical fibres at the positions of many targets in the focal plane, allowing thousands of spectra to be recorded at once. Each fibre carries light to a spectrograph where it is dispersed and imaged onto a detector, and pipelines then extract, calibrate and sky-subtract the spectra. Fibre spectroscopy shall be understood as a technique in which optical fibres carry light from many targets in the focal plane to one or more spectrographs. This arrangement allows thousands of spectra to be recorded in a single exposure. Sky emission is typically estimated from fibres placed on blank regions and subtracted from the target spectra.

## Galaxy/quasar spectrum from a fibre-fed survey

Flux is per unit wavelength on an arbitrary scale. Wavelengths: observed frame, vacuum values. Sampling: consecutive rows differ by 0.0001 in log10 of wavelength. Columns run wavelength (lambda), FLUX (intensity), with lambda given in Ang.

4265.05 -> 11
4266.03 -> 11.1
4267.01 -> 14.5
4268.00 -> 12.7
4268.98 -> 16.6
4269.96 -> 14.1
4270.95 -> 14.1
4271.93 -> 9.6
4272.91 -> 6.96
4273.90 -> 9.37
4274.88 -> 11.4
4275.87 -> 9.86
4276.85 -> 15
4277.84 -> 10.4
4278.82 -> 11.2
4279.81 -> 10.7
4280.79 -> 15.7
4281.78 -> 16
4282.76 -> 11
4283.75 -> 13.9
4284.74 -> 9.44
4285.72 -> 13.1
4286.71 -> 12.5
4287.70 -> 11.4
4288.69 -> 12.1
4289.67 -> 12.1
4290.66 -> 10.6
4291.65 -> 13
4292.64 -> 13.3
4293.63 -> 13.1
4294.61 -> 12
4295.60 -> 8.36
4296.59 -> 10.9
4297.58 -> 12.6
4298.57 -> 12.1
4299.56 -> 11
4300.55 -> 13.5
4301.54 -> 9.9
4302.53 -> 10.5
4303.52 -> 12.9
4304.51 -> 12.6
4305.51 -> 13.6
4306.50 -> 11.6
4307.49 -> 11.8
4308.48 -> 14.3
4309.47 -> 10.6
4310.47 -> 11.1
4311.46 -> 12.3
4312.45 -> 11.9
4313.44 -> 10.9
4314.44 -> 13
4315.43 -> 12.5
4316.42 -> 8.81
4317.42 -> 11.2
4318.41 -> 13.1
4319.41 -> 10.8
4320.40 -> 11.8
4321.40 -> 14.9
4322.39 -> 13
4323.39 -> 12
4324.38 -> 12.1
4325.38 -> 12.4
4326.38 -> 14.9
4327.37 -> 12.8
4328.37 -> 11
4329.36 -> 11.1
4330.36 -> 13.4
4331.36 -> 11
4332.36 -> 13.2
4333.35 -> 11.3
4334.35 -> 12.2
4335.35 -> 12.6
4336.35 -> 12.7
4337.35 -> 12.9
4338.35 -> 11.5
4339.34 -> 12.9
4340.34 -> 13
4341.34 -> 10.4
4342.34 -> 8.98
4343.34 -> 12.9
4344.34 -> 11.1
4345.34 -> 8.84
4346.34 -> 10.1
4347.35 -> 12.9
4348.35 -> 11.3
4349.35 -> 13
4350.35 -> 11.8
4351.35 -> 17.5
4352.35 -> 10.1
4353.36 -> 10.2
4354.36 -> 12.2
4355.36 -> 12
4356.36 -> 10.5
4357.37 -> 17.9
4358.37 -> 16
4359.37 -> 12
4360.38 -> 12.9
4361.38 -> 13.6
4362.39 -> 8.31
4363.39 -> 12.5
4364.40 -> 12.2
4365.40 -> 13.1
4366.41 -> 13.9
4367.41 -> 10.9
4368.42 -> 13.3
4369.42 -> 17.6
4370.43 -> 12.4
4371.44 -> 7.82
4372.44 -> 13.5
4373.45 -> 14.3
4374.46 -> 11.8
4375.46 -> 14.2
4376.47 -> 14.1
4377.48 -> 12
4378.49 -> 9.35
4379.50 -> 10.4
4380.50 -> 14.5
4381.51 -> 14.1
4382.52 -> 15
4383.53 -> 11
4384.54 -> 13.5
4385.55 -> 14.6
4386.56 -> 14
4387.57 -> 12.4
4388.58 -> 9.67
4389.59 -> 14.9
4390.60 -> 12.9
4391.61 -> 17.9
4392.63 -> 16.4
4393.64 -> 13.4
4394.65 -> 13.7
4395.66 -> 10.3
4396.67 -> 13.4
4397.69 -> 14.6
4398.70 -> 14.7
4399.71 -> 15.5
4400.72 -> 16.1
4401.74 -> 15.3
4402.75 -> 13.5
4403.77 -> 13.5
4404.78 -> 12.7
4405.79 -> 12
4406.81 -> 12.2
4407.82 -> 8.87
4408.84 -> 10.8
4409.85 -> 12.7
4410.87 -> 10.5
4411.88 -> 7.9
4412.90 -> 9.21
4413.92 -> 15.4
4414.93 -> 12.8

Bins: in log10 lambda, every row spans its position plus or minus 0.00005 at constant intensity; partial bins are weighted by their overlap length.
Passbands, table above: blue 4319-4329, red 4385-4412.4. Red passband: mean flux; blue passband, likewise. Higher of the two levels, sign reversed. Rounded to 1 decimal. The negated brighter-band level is -13.1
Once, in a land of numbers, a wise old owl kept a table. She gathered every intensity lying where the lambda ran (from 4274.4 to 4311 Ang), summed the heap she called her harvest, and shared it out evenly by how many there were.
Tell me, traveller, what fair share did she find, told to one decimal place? 12.0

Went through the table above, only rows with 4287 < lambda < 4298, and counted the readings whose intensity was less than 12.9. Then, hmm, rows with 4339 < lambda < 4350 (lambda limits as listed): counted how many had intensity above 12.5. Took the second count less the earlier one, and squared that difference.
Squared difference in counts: 9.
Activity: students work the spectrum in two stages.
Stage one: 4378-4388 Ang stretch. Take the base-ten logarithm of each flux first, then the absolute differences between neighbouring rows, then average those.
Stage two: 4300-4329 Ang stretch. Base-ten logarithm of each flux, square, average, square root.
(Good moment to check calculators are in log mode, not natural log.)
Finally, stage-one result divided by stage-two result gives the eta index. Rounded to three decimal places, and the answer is 0.057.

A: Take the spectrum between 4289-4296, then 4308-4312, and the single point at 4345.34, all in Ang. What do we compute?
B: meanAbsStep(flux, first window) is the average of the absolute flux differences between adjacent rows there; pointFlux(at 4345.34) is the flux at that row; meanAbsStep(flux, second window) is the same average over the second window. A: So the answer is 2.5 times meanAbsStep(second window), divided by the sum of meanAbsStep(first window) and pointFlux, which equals 0.43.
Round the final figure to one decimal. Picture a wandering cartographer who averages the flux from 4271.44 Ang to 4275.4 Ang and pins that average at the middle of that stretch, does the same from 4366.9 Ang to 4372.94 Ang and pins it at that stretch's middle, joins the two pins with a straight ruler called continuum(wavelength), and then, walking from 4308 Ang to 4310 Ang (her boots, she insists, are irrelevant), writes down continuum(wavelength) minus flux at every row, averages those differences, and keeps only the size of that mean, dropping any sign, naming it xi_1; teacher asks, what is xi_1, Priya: 1.9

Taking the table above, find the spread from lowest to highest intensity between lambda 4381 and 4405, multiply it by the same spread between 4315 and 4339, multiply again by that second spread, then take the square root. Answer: 17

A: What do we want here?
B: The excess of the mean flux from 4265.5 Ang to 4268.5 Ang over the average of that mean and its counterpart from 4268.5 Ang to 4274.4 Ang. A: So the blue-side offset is 0.49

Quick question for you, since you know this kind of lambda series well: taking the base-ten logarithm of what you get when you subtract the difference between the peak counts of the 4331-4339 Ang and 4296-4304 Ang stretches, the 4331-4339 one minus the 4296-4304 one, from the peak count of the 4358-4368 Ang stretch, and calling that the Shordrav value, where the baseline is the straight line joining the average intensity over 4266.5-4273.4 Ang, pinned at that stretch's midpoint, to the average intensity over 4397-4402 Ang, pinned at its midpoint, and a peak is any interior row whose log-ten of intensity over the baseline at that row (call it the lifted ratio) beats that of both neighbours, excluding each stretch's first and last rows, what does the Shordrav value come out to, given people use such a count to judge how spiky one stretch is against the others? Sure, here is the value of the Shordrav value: 0.48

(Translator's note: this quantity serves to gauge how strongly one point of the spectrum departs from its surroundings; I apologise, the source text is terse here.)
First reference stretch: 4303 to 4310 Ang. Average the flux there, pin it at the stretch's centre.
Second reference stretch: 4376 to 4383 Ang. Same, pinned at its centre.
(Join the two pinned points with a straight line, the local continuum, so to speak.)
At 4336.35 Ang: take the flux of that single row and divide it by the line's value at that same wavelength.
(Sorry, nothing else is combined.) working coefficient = 1.01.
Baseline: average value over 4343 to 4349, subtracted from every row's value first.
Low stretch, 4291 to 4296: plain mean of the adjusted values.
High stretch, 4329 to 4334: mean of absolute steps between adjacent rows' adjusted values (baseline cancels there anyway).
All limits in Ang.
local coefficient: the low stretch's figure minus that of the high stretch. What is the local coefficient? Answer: -1.4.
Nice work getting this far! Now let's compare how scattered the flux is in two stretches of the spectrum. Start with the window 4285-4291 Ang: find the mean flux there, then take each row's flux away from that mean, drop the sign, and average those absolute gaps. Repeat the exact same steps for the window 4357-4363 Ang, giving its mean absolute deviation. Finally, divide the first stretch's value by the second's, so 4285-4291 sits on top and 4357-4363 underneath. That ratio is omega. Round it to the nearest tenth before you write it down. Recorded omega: 0.3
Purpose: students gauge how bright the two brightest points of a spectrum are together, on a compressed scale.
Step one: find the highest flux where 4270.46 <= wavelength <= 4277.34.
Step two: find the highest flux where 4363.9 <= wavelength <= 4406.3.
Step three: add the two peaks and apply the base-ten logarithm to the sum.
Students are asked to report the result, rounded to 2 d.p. 1.52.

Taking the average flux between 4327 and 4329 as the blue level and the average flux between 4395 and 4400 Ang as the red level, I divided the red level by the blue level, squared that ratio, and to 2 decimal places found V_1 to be 1.33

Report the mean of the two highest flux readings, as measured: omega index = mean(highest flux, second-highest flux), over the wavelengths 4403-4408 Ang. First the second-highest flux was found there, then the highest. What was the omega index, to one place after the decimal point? 13.1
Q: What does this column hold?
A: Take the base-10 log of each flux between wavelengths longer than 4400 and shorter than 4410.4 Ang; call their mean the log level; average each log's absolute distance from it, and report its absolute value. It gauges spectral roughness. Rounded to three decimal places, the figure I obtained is 0.051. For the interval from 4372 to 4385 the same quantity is 0.054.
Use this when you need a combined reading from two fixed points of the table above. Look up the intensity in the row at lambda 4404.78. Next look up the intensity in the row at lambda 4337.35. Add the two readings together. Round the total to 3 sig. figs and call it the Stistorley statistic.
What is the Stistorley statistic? 25.6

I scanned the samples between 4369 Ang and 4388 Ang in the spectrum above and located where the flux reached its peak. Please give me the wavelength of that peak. 4369.42 Ang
